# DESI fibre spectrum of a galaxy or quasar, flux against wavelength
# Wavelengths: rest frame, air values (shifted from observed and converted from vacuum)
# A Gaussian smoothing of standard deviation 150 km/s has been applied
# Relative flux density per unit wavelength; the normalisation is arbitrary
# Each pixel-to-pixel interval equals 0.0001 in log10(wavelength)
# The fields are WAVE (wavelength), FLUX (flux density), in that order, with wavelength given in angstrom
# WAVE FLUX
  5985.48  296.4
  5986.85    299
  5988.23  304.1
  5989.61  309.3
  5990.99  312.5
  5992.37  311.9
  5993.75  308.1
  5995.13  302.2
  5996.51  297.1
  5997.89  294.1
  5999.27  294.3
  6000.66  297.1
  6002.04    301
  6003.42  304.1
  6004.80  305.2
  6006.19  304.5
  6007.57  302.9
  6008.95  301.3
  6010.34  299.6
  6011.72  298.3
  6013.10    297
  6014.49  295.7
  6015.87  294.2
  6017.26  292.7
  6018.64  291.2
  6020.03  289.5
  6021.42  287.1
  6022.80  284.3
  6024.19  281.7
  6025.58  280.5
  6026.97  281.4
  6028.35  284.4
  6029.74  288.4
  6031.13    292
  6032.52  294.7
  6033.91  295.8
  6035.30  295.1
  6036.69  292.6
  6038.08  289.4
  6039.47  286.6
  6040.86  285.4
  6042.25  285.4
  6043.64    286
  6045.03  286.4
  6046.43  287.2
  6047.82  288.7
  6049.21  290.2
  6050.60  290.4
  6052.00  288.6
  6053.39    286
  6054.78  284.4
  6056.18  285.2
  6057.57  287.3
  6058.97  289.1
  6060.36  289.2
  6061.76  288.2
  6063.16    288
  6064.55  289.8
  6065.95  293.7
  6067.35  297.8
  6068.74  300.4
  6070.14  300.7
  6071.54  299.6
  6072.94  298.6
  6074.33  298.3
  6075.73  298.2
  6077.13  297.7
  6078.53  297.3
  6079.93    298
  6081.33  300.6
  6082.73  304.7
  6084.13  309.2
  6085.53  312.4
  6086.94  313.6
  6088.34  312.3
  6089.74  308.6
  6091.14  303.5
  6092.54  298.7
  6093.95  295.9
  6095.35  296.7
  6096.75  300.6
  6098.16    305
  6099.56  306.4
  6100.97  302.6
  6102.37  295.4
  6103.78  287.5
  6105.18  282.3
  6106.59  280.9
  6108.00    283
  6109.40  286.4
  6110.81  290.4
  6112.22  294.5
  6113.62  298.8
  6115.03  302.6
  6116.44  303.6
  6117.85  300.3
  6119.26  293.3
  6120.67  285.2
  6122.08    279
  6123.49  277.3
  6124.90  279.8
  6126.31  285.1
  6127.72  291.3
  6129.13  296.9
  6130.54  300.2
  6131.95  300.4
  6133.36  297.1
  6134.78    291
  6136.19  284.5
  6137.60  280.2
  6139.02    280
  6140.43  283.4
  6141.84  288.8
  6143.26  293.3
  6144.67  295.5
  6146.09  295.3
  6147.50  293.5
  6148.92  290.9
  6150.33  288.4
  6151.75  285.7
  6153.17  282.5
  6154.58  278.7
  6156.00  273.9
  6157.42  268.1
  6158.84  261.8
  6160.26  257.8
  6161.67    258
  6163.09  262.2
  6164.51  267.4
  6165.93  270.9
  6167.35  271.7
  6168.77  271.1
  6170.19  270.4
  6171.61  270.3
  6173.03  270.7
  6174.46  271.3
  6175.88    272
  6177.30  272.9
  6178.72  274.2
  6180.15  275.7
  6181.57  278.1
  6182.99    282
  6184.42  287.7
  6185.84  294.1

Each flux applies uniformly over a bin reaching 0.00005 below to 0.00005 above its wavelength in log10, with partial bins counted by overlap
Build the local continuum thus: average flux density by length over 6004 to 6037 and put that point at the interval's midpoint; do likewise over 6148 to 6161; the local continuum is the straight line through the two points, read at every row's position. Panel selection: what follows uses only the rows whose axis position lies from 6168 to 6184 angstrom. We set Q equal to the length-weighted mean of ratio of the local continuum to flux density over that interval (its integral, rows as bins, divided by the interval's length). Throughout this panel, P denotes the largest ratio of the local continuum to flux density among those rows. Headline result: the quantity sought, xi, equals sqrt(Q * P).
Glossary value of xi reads 1.01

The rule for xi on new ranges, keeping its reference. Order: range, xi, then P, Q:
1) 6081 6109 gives 0.98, 1.01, 0.95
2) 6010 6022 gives 1.01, 1.02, 1.00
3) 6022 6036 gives 1.03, 1.04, 1.01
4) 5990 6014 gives 0.99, 1.01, 0.98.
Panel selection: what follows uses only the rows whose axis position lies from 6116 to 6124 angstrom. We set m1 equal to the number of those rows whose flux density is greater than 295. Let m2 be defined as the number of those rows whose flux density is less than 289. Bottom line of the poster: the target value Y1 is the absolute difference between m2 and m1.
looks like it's 1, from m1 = 2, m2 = 3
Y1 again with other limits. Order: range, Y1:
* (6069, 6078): 6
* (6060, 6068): 1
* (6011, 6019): 3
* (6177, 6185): 6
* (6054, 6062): 4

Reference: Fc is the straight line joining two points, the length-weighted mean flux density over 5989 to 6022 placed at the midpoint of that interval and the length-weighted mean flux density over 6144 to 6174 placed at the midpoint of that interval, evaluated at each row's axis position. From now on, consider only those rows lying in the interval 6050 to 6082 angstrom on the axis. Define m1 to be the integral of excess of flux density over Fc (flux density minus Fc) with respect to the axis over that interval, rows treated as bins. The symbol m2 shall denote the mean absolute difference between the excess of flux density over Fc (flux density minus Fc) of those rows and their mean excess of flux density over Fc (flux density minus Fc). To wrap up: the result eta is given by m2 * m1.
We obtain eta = 698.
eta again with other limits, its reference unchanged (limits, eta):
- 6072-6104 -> 2753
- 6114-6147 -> 2548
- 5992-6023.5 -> -208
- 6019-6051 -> -853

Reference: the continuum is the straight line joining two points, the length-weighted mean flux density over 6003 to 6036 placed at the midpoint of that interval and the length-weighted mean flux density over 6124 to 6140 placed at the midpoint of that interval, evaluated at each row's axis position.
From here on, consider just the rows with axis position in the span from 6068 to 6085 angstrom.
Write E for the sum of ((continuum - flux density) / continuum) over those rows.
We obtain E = -0.37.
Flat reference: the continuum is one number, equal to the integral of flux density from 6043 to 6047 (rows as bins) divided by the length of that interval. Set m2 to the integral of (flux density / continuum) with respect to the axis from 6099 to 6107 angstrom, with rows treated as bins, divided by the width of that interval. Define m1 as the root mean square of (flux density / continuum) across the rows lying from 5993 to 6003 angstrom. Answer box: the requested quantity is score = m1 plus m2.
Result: 2.07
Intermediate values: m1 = 1.05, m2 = 1.02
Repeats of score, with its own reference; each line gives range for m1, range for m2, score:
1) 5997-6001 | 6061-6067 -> 2.05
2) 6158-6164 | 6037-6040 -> 1.92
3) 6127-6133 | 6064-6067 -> 2.06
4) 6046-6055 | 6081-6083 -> 2.06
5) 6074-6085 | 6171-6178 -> 2.00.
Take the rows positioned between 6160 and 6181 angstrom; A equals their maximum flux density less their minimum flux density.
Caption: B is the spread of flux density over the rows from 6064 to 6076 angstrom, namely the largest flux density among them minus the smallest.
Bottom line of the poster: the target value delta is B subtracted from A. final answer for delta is 7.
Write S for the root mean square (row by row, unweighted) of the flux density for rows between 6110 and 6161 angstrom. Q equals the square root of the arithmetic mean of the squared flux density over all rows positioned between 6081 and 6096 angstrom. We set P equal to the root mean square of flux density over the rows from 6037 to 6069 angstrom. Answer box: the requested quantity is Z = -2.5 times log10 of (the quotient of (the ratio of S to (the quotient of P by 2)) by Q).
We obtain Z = 5.46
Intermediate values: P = 289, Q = 305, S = 288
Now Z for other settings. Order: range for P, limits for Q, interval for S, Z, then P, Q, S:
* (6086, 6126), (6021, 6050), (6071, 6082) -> 5.38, 295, 288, 299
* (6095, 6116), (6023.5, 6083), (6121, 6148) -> 5.43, 294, 291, 289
